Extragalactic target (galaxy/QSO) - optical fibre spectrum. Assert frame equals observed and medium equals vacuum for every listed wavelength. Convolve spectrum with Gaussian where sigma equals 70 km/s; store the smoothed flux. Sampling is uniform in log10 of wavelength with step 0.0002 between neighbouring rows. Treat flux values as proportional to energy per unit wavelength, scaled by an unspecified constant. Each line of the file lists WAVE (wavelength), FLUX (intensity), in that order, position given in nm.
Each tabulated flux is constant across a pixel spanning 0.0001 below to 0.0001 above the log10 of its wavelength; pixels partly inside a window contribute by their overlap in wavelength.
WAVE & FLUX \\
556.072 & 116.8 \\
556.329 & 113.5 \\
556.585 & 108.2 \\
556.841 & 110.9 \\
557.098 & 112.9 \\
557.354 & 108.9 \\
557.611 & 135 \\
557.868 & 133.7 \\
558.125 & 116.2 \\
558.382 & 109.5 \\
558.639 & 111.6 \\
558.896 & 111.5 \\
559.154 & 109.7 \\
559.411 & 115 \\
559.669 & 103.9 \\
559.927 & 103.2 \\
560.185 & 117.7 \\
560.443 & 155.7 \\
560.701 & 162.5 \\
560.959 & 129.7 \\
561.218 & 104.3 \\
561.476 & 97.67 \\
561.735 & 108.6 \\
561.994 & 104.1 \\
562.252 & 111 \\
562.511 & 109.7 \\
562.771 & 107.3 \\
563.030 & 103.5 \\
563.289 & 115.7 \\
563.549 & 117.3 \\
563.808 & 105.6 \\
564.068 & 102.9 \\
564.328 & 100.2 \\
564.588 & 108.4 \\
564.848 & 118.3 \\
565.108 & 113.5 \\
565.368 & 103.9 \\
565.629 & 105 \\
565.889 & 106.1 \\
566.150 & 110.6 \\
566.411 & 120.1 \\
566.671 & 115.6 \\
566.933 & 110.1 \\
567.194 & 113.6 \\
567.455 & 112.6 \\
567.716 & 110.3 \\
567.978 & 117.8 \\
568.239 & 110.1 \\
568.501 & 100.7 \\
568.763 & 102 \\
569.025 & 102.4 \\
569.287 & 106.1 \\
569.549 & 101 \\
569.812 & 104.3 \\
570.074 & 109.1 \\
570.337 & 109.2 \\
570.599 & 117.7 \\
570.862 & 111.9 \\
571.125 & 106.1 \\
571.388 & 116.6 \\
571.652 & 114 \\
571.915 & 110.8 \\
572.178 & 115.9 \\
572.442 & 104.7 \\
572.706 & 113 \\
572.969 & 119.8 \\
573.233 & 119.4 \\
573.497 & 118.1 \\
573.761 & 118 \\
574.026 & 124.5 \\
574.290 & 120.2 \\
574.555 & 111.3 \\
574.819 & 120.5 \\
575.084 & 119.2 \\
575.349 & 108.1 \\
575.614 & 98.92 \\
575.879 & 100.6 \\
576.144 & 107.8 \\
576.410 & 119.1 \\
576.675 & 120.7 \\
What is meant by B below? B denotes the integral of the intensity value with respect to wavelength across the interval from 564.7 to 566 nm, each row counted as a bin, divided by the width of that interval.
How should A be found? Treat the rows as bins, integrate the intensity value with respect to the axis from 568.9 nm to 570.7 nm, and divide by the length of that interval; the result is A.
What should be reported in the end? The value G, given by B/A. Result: 1.02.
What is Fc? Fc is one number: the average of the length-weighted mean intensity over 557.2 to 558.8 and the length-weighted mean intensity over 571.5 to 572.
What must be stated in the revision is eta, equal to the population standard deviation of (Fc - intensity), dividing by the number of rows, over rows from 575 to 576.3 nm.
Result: 7.2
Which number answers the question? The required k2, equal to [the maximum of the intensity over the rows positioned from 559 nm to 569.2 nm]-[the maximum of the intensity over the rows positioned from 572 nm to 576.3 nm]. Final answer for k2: 38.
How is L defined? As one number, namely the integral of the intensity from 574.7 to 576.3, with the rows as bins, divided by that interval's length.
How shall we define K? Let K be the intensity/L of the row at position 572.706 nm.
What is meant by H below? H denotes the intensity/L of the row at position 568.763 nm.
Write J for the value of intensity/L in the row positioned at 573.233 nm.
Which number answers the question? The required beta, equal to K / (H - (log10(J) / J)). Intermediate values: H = 0.93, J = 1.09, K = 1.03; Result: 1.15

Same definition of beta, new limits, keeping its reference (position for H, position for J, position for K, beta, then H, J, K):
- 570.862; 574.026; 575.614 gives 0.93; 1.02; 1.14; 0.91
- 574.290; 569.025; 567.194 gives 0.92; 1.10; 0.94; 1.04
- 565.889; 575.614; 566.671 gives 1.04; 0.97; 0.91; 1.06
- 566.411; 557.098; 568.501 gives 0.85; 1.10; 1.03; 0.92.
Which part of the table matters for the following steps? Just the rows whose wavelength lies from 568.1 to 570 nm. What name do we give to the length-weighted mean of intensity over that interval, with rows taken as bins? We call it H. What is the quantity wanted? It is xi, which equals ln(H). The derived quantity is 4.64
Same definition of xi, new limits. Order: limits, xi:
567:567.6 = 4.73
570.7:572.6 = 4.71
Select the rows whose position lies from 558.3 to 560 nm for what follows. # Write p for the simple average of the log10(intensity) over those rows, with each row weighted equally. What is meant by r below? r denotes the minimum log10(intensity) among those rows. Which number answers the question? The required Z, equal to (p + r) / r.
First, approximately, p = 2.04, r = 2.01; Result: 2.01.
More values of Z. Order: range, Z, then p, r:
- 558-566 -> 2.03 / 2.05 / 1.99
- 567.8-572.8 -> 2.02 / 2.04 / 2.00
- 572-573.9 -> 2.02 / 2.06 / 2.02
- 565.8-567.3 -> 2.01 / 2.05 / 2.03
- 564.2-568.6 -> 2.02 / 2.04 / 2.00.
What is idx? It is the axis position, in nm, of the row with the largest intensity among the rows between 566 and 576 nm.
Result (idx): 574.026 nm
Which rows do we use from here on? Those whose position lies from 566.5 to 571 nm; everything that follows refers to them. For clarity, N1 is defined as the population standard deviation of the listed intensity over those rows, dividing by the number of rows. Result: 5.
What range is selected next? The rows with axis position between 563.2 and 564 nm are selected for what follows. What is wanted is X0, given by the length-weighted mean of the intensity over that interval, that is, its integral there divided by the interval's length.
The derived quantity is 112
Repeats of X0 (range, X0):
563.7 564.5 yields 103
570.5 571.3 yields 112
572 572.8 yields 111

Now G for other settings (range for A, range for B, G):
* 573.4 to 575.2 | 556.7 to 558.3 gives 1.00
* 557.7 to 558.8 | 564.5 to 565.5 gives 0.94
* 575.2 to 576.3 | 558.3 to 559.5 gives 1.07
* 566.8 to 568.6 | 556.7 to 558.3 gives 1.08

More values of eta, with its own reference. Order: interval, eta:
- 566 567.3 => 3.7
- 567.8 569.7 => 5.8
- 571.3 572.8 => 4.0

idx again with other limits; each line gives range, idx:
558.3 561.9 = 560.701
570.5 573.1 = 572.969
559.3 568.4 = 560.701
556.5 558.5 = 557.611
